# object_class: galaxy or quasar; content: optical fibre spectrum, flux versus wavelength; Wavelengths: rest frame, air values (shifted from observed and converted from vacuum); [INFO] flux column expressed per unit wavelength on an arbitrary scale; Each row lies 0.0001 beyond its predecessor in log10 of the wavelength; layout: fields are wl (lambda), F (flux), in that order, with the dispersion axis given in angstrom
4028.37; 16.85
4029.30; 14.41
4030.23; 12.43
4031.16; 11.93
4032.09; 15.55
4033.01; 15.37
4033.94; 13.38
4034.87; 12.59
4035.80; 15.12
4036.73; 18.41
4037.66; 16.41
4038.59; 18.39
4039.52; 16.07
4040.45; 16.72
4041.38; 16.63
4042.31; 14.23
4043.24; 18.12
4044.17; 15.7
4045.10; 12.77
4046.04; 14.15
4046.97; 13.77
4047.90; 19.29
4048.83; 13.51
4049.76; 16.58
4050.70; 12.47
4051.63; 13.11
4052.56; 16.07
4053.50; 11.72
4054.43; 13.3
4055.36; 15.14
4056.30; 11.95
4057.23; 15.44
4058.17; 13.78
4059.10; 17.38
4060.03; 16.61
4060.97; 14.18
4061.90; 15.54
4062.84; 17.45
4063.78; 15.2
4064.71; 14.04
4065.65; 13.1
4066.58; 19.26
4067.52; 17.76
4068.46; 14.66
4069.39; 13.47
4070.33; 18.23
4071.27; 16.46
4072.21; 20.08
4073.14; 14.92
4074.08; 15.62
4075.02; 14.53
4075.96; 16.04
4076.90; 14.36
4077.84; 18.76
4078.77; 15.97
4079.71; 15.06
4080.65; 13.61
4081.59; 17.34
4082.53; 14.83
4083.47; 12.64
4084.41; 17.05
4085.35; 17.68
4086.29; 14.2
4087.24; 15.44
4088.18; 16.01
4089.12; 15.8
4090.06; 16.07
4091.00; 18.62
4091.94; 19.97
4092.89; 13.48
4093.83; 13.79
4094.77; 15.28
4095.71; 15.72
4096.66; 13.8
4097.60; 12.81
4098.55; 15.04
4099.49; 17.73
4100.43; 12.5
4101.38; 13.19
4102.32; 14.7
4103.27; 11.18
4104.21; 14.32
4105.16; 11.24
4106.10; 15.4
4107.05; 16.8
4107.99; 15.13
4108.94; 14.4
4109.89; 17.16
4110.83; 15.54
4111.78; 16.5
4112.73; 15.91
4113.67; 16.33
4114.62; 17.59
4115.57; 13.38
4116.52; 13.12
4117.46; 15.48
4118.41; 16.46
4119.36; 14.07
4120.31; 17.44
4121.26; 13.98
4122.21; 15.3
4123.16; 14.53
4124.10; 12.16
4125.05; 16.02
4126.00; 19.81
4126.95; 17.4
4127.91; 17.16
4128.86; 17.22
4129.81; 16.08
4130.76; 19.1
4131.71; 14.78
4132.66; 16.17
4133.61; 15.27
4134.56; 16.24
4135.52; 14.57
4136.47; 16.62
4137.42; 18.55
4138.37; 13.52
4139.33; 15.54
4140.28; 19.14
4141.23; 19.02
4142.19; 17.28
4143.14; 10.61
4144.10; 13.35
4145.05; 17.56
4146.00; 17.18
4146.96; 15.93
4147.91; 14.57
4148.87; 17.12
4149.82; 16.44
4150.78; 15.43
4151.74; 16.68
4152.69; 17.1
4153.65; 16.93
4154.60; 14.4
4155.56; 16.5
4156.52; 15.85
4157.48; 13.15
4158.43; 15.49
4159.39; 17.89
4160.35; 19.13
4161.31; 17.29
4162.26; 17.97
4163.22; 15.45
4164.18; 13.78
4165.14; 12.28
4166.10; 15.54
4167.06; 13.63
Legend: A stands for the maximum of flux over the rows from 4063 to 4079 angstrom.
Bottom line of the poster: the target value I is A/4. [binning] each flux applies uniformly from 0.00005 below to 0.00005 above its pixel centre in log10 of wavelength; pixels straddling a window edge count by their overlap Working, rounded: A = 20.08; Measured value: 5.02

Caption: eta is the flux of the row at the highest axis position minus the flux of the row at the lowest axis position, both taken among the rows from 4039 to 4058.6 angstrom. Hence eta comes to -2.3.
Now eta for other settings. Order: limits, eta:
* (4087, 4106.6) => 0.0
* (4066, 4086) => -1.6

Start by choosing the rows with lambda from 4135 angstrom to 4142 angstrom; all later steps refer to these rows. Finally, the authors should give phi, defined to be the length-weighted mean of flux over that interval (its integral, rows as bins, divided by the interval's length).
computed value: 16.7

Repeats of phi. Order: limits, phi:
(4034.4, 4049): 15.8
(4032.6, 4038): 15.2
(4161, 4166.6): 15.3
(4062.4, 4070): 15.7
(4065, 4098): 15.8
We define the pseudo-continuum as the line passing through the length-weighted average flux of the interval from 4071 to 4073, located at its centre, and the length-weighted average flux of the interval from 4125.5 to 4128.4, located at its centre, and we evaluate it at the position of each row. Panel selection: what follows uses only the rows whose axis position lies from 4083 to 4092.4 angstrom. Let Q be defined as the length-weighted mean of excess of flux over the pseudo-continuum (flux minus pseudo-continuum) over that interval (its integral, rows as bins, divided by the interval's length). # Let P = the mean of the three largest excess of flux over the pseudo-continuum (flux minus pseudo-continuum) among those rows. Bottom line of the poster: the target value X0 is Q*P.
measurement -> -1.3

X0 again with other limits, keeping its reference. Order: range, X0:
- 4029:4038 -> 3.7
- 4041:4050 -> -0.3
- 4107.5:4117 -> 2.3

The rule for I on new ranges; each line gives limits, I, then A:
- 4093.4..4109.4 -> 4.43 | 17.73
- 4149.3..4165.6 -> 4.78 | 19.13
